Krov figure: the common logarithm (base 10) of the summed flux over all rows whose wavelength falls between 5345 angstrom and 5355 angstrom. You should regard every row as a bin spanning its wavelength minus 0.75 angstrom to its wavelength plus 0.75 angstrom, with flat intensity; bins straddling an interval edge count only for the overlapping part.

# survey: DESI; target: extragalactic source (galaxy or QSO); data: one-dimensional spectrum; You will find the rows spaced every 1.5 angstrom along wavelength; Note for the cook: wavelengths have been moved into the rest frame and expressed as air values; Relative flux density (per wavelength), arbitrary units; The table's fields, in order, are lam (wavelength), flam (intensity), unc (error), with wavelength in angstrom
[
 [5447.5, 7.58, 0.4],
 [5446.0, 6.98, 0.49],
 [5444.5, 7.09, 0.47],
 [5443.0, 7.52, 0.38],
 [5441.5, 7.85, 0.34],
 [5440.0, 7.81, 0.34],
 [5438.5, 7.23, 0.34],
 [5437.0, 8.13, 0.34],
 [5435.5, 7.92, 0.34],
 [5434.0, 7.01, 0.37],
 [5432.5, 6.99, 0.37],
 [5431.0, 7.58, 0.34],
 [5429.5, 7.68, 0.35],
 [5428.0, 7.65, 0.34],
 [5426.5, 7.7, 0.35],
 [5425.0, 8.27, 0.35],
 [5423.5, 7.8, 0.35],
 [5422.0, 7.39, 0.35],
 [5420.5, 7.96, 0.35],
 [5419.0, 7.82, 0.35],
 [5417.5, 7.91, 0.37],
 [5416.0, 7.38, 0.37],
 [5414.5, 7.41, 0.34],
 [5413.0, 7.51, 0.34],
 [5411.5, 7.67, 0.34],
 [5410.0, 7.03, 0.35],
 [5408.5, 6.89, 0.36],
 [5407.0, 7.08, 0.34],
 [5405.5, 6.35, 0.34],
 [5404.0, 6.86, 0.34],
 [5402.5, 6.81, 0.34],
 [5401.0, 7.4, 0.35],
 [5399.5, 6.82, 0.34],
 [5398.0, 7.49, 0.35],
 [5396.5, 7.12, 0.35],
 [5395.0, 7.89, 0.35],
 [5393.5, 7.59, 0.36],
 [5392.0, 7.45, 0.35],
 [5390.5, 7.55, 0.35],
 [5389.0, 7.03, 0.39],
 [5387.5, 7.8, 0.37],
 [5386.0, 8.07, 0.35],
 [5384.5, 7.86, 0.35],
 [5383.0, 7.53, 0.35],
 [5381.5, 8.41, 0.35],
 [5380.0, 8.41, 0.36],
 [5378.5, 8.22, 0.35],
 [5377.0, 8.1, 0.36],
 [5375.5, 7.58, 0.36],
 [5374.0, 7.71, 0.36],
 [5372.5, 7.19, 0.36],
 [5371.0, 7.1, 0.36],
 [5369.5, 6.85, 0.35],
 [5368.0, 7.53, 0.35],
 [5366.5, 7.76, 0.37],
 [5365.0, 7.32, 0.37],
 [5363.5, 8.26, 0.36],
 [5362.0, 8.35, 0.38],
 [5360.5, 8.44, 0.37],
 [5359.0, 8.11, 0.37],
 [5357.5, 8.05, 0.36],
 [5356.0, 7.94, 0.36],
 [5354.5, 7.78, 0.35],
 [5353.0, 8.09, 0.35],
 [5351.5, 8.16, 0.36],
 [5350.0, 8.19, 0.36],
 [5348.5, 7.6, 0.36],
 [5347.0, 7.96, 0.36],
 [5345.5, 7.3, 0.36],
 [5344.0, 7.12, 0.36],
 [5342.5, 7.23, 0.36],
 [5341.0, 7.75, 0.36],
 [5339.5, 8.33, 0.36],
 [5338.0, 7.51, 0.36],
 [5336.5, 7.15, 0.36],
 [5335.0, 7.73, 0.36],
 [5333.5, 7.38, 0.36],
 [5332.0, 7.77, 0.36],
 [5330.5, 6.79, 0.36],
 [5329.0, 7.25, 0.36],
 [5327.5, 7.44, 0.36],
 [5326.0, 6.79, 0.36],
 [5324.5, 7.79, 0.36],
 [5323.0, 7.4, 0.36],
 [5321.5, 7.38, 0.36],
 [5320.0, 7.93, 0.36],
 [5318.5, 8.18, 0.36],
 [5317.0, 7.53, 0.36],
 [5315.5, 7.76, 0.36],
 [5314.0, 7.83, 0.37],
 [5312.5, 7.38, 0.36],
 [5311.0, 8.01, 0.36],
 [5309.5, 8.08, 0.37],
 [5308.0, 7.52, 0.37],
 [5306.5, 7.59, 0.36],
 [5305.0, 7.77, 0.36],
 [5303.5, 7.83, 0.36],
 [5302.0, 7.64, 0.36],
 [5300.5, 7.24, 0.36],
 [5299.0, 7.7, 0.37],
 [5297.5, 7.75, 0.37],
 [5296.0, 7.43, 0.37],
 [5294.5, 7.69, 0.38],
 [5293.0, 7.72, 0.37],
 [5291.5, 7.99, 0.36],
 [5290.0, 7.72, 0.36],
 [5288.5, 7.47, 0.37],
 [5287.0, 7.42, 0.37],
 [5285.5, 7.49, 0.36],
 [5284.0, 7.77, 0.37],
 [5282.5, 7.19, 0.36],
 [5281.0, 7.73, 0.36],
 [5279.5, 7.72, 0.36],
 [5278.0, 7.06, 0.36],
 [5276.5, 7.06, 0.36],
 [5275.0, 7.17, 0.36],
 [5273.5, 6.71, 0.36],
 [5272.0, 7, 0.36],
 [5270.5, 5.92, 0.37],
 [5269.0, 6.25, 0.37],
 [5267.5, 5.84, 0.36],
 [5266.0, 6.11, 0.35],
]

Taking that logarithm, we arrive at 1.741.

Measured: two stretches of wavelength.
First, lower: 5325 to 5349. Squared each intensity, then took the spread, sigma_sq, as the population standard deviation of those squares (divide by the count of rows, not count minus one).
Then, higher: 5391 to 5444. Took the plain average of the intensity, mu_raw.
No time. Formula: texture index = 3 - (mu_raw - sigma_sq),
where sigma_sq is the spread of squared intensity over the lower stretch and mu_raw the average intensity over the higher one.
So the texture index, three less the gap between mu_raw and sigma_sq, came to 1.5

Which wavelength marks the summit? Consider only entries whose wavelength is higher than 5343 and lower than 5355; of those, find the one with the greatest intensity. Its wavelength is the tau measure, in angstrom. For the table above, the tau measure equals 5350.0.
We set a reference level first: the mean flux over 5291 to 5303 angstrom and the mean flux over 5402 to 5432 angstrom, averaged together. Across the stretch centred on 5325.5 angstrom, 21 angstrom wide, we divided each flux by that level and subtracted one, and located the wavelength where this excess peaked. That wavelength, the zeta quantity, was 5318.5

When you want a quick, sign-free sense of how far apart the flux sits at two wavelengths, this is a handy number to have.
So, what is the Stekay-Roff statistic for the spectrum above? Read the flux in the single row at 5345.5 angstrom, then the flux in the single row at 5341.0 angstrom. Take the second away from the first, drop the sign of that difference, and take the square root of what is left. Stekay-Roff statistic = 0.67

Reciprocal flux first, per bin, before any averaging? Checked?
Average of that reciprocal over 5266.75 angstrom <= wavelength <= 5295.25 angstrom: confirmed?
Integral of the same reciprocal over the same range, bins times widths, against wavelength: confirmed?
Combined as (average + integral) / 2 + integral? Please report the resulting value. 6.1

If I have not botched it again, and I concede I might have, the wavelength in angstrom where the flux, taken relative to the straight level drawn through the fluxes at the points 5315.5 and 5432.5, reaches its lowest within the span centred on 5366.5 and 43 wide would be 5369.5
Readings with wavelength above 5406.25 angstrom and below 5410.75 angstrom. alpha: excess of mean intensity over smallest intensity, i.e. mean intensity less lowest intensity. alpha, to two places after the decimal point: 0.11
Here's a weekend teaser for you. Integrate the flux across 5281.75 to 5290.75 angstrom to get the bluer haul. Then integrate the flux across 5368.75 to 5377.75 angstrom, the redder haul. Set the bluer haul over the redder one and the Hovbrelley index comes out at 1.01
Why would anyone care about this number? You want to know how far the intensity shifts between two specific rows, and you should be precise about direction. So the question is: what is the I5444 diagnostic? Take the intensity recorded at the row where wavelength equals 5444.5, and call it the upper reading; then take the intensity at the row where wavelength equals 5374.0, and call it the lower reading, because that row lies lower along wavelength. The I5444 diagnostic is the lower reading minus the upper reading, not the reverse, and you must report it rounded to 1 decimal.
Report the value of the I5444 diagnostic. 0.6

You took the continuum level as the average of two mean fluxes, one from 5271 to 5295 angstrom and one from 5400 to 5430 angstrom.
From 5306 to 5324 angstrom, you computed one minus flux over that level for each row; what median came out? -0.03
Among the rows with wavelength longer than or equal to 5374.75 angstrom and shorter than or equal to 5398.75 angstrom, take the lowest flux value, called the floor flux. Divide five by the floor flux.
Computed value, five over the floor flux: 0.711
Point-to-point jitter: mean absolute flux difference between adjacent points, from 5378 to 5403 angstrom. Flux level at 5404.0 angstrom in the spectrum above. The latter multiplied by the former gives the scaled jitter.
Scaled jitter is 2.9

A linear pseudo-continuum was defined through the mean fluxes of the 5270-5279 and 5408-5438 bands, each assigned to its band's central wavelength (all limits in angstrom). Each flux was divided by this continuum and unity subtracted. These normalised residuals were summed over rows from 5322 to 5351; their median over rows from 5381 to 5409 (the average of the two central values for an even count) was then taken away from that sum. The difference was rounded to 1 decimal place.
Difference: 0.9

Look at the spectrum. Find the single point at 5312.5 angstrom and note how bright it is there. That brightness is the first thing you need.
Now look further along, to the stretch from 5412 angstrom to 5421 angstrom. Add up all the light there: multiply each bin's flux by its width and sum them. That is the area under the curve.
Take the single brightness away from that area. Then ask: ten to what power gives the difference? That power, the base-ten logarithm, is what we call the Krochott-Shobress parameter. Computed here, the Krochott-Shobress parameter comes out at 1.79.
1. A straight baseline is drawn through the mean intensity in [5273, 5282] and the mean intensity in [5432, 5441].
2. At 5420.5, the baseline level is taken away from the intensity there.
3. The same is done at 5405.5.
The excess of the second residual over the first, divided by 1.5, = -1.1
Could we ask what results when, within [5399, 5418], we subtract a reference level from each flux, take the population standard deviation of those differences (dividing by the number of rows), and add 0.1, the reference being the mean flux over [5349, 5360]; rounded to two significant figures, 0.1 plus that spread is 0.51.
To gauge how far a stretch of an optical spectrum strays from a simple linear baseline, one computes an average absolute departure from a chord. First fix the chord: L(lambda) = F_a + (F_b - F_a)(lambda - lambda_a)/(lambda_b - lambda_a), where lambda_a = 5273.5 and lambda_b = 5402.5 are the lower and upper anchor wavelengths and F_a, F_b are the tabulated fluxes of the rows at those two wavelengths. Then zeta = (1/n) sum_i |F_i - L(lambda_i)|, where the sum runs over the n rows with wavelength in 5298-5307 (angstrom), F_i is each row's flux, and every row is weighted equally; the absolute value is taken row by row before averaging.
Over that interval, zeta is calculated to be 0.90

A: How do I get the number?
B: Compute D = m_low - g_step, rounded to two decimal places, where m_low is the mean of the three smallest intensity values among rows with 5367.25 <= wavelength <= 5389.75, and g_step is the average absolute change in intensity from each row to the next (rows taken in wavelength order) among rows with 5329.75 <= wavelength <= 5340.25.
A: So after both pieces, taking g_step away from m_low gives 6.41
